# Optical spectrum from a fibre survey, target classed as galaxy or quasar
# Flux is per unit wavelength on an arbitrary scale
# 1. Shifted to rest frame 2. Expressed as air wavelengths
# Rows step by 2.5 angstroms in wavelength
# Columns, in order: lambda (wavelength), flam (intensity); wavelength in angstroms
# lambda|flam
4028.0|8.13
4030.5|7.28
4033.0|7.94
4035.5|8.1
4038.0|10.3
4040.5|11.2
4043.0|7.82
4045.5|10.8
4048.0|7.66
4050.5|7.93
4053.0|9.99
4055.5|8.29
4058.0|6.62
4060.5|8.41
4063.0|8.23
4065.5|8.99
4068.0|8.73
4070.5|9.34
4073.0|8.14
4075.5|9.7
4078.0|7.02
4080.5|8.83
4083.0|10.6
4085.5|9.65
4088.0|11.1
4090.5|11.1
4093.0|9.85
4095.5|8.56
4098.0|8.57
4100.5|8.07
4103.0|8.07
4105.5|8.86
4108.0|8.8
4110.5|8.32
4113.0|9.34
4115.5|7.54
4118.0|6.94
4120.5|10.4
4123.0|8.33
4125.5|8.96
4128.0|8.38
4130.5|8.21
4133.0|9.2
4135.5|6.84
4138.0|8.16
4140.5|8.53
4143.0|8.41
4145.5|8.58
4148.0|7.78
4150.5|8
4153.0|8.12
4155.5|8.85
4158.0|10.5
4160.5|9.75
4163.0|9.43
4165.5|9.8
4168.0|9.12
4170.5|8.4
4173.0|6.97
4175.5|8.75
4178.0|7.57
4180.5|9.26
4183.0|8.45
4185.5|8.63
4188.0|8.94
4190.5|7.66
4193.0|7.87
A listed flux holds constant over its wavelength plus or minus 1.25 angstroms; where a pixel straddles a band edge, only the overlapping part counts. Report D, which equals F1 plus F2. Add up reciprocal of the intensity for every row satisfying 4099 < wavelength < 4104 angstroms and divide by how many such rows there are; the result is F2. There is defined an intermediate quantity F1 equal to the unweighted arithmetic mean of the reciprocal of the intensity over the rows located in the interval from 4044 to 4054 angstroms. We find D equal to 0.236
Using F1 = 0.112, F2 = 0.124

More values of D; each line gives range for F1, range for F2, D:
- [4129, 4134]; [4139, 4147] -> 0.233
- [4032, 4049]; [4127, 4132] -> 0.233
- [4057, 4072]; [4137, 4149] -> 0.241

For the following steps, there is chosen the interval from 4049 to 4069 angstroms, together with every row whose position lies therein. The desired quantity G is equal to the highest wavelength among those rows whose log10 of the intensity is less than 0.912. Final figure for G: 4058.0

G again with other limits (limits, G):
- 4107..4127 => 4118.0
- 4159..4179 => 4178.0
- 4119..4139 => 4138.0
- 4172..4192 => 4190.5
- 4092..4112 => 4103.0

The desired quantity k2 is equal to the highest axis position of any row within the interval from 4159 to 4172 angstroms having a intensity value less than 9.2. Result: 4170.5 angstroms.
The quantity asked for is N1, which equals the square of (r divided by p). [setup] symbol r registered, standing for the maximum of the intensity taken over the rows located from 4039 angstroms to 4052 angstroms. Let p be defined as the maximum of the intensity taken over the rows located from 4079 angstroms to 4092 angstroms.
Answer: 1.0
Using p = 11.1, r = 11.2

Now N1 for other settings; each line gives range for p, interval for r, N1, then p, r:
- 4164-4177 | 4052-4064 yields 1.0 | 9.8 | 9.99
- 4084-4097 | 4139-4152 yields 0.6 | 11.1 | 8.58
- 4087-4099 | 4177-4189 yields 0.7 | 11.1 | 9.26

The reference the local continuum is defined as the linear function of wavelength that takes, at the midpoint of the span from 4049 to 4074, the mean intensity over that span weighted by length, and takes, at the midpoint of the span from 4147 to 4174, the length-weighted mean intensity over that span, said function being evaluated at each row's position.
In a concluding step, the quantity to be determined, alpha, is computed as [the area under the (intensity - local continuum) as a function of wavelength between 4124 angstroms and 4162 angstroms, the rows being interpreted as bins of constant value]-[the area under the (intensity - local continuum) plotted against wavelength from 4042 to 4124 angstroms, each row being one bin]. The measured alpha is -30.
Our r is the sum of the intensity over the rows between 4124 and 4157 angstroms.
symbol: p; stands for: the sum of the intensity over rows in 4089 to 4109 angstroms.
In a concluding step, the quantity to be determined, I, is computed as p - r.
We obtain -36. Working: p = 72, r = 108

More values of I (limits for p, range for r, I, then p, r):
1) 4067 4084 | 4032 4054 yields -19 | 62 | 82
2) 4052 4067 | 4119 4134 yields -3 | 51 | 53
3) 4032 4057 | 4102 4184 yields -193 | 90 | 283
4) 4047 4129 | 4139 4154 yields 240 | 289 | 49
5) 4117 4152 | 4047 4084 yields -12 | 117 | 128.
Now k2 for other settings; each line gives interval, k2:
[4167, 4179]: 4178.0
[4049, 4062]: 4060.5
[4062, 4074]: 4073.0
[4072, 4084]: 4080.5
